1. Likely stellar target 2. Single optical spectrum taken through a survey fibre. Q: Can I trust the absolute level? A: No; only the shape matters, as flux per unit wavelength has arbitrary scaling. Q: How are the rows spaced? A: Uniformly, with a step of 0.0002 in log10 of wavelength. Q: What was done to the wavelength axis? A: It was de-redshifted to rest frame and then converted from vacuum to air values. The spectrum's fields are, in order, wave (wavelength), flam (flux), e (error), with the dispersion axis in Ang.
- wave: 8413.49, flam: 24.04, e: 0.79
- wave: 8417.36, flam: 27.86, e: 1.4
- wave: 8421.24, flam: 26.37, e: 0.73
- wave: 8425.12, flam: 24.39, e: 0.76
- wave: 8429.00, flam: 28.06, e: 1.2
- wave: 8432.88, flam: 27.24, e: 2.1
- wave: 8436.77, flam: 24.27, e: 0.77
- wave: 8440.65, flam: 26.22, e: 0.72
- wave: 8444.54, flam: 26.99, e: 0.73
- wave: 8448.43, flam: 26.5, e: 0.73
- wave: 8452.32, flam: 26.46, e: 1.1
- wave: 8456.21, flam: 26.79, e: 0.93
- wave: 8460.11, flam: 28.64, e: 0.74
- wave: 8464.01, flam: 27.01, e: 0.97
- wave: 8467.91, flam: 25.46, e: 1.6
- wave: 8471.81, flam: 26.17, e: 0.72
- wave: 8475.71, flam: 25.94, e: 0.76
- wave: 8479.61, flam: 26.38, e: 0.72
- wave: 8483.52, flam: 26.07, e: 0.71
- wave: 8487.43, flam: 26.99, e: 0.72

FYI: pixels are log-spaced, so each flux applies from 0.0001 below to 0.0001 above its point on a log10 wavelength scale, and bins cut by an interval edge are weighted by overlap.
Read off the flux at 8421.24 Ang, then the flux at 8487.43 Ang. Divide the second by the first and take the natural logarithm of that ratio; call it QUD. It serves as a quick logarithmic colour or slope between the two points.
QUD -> 0.023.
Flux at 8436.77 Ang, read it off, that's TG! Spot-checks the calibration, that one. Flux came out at 24.27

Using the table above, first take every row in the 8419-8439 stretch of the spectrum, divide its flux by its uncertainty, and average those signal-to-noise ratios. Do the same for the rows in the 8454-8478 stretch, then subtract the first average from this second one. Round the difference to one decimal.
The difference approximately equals 3.1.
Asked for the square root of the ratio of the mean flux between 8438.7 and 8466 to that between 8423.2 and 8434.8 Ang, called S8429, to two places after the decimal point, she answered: 1.01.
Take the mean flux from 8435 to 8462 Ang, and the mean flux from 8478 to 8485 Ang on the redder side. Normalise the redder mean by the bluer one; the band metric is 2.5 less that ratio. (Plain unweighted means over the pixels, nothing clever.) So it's 1.51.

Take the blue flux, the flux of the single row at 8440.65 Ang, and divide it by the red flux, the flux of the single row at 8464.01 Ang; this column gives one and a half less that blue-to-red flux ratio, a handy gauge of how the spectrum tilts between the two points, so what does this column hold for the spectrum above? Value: 0.529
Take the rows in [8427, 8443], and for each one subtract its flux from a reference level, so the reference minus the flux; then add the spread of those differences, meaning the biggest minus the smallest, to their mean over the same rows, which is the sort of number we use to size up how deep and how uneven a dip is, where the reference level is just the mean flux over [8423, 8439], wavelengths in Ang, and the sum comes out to 3.3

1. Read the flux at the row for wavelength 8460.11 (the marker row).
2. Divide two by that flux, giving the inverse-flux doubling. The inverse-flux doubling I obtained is 0.070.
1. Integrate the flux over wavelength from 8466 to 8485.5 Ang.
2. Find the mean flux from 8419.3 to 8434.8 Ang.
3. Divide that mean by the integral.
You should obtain 0.05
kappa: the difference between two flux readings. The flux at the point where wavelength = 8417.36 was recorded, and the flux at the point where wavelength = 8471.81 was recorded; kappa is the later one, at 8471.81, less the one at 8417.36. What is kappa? -1.7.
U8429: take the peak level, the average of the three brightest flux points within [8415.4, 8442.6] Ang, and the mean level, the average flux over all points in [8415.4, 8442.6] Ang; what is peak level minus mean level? 1.4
